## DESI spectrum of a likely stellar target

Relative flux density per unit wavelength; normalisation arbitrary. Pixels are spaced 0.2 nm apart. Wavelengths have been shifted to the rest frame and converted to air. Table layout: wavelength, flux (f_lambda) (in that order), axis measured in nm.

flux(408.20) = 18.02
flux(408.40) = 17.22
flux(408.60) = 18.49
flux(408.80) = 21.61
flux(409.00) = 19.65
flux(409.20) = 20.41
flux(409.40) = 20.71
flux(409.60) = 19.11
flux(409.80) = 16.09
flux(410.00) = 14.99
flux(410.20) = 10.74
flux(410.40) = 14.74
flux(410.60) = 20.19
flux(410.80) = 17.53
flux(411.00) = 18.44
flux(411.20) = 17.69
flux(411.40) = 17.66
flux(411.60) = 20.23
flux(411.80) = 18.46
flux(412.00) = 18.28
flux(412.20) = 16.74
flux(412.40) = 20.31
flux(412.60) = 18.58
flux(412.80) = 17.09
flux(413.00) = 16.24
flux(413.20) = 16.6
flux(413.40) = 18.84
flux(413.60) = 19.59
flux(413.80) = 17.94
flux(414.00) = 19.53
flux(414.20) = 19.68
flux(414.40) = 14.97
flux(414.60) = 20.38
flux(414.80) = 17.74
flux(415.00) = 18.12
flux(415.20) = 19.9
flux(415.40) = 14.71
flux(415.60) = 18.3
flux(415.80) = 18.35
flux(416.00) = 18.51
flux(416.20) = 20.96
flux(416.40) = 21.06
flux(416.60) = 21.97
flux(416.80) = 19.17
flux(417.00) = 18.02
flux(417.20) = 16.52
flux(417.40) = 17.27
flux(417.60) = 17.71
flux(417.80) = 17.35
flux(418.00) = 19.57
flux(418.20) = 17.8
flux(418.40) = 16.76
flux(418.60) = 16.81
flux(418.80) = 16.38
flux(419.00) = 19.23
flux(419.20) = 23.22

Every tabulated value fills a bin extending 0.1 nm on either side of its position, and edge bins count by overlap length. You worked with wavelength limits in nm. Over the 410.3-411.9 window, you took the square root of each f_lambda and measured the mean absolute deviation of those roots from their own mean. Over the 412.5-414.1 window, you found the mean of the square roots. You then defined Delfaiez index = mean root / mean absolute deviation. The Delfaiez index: 30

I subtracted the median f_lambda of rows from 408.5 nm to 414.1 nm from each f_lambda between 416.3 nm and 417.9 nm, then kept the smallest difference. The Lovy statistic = -1.9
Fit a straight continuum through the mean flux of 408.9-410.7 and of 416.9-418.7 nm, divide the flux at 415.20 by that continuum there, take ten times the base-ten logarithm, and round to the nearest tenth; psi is 0.6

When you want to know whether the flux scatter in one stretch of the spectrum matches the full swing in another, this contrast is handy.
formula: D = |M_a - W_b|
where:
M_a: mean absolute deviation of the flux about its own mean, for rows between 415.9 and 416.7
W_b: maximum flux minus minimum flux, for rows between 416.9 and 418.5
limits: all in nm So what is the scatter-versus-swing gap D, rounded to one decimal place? 2.0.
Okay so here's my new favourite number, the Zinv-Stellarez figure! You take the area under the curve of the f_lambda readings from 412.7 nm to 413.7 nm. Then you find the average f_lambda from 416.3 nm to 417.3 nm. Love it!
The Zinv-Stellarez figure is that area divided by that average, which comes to 0.91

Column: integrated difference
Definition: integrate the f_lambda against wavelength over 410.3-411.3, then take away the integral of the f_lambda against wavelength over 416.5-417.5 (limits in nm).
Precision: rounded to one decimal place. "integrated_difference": -0.9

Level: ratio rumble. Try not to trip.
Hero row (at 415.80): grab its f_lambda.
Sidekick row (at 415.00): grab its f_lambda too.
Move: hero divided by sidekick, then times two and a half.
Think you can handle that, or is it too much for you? 2.53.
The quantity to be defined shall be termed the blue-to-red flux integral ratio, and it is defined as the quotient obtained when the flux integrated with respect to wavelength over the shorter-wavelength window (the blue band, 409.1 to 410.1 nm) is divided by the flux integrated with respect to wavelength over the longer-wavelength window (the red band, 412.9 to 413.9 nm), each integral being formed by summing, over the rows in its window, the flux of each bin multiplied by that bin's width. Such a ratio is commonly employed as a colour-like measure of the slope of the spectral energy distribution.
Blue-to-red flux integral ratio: 1.02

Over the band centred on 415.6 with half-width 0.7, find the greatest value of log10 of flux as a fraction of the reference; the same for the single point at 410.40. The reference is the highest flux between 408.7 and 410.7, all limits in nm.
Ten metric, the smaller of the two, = -0.17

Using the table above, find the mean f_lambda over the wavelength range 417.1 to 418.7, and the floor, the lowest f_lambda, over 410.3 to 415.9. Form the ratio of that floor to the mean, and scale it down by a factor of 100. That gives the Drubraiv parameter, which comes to 0.0084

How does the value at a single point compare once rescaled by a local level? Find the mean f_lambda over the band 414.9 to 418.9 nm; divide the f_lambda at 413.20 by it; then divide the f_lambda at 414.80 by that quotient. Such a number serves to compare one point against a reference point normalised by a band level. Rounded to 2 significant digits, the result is 20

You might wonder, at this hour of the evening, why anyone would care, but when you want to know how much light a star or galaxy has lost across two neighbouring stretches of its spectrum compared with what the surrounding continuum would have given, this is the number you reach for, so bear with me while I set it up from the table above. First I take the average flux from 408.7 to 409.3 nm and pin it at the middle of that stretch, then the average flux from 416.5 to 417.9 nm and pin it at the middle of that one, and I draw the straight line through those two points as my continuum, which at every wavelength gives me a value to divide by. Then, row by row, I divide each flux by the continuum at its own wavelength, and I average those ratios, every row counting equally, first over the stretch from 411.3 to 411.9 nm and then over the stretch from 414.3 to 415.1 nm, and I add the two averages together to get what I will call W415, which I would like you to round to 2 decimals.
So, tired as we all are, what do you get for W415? 1.89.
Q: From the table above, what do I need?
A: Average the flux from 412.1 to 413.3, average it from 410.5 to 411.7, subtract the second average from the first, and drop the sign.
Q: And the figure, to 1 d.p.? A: 1.0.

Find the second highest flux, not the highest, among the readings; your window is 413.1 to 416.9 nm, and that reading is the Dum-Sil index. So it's 21.06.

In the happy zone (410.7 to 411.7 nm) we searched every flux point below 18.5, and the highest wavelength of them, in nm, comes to 411.40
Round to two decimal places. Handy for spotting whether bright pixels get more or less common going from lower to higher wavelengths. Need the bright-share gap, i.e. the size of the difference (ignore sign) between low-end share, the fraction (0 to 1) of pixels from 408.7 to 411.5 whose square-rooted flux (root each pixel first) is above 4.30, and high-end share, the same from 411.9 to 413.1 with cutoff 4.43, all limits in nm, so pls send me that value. 0.26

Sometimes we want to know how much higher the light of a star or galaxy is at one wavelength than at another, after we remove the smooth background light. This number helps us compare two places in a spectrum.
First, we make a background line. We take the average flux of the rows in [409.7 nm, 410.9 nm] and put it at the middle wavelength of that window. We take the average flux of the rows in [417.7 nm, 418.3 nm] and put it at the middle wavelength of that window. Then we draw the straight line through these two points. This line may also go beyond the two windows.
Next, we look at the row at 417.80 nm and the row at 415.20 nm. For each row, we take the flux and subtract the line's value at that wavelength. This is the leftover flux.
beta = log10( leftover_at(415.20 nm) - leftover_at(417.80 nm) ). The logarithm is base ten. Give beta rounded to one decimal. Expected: 0.5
